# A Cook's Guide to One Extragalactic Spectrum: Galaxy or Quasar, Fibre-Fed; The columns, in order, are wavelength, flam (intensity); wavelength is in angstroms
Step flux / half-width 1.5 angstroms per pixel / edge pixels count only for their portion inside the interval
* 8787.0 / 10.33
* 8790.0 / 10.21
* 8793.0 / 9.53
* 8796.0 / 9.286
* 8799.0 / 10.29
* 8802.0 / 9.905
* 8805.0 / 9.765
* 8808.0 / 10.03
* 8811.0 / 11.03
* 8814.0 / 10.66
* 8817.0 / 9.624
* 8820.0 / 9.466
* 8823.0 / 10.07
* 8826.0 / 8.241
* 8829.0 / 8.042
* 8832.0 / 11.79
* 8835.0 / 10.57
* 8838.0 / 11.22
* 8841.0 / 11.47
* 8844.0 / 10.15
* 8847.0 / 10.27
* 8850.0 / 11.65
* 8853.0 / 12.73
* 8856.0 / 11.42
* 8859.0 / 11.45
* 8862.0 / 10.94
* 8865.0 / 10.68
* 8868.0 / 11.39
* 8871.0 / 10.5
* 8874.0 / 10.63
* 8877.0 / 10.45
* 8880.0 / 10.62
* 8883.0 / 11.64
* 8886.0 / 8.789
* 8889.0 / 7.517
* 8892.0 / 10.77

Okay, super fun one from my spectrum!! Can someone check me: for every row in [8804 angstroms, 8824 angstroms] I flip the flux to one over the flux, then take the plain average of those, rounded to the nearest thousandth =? 0.099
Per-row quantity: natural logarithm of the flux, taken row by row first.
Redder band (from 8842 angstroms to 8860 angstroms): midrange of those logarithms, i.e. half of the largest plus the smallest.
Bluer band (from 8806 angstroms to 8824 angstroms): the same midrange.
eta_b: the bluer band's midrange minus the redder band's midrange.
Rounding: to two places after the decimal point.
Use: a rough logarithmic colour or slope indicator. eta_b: -0.11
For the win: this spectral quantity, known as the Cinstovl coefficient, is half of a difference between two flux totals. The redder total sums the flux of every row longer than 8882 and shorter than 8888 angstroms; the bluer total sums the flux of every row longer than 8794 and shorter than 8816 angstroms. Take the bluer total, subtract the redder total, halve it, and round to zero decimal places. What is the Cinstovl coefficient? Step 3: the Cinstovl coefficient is 25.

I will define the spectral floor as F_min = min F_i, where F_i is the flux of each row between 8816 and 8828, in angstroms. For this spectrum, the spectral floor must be 8.241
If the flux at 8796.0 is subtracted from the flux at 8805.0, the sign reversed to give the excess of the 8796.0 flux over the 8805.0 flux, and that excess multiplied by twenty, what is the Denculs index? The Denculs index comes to -10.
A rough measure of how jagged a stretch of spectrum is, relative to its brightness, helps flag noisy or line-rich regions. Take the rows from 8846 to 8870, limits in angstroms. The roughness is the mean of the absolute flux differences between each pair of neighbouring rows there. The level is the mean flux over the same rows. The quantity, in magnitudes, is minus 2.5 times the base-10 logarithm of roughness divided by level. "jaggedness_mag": 2.94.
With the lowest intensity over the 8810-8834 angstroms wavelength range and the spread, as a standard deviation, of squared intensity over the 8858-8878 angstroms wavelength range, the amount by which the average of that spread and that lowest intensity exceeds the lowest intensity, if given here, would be 0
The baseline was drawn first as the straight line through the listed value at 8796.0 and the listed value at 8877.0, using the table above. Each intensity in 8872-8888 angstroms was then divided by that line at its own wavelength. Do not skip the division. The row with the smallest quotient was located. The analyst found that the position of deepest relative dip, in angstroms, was 8886.0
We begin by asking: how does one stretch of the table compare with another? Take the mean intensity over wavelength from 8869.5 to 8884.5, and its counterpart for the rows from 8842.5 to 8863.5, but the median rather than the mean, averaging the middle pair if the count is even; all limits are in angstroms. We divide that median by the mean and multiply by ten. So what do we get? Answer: 10.6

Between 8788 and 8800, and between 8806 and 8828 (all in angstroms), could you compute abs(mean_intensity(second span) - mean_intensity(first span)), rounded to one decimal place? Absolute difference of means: 0.0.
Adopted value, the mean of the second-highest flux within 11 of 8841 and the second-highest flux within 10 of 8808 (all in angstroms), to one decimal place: 11.2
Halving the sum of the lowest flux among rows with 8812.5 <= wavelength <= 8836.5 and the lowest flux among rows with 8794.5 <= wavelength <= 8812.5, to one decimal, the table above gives 8.7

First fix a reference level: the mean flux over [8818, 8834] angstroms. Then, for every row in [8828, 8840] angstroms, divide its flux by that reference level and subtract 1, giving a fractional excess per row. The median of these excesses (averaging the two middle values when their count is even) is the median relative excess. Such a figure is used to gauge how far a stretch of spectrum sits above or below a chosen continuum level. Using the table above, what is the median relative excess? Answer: 0.14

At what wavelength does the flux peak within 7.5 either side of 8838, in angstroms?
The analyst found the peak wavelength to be 8832.0 angstroms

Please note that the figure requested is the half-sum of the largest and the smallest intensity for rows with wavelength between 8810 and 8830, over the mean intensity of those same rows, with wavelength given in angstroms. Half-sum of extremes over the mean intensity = 0.99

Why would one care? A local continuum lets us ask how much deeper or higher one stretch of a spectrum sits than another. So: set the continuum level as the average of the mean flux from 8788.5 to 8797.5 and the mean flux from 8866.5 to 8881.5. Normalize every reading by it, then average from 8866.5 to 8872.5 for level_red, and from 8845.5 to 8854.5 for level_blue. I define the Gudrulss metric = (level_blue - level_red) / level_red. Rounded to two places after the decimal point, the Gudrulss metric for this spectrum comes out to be 0.06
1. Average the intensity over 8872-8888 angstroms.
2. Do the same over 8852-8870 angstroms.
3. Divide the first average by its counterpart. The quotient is 0.91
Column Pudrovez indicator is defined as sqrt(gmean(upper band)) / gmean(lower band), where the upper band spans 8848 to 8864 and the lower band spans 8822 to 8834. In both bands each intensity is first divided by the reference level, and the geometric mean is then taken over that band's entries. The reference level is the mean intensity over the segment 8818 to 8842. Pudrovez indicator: 1.15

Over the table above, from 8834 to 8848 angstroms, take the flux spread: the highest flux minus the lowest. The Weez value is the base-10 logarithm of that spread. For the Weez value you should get 0.12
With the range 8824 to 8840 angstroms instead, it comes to 0.57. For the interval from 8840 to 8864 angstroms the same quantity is 0.41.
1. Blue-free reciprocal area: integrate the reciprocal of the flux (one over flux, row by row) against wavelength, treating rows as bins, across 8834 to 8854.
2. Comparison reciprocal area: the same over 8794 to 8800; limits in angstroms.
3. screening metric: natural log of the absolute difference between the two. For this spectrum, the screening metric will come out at 0.2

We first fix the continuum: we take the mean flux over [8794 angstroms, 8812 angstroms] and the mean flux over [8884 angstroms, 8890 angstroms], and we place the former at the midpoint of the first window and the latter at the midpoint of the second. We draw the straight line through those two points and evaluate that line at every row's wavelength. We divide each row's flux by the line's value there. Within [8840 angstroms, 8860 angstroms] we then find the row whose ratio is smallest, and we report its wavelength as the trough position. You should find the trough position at 8844.0 angstroms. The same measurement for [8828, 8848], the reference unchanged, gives 8829.0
